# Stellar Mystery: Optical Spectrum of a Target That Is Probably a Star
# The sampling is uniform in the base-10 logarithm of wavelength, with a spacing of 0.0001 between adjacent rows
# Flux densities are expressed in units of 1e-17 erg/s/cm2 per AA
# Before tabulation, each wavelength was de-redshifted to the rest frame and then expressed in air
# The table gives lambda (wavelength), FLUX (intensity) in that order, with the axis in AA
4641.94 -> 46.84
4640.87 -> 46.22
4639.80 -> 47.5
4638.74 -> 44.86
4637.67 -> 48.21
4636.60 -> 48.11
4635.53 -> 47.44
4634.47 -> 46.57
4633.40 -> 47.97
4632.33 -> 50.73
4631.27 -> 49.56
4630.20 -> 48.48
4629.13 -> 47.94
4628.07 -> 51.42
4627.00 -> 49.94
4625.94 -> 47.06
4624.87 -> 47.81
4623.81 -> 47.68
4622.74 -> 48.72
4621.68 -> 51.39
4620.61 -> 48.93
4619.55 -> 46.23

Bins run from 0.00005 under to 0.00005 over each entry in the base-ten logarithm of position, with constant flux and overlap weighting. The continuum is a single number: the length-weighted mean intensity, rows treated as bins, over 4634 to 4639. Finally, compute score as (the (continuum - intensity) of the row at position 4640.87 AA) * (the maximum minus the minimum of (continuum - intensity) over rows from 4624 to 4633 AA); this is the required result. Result 4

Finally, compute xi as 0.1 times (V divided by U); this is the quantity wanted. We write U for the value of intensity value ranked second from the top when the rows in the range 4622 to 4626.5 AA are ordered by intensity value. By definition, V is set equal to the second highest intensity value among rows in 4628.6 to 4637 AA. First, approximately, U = 47.81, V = 49.56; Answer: 0.104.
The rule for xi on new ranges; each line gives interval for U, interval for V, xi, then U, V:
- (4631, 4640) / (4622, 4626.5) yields 0.096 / 49.56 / 47.81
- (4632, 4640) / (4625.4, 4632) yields 0.104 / 48.21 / 49.94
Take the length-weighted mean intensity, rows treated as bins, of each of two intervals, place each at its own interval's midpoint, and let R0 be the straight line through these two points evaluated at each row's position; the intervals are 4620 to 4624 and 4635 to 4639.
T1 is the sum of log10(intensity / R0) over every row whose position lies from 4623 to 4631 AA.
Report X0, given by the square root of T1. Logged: 0.05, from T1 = 0.002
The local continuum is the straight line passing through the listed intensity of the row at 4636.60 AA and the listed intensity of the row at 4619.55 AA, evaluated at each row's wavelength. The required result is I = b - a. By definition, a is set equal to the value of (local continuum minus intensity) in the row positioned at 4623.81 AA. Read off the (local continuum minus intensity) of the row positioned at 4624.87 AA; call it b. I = 0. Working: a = -1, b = -1.0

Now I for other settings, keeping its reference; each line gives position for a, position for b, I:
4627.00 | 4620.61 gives 0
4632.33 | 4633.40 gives 3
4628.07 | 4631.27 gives 2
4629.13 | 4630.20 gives 0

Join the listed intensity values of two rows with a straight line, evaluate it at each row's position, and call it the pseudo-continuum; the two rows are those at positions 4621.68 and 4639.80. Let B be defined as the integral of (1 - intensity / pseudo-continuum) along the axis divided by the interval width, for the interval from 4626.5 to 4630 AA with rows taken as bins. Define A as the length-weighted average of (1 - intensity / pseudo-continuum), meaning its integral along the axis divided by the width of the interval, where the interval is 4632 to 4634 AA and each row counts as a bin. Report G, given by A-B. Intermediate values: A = -0.003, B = 0.01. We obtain -0.010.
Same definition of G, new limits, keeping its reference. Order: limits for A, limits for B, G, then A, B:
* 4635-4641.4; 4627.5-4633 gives 0.017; 0.016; 0.00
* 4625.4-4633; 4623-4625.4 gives -0.049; 0.010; 0.06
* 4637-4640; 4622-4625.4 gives -0.033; 0.020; 0.05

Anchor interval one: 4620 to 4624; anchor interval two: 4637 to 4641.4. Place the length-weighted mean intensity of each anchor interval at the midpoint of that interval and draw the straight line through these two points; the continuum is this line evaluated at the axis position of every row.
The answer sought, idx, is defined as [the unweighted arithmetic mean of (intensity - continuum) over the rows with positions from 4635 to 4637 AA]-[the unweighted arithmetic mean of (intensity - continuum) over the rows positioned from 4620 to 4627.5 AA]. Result 0.7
